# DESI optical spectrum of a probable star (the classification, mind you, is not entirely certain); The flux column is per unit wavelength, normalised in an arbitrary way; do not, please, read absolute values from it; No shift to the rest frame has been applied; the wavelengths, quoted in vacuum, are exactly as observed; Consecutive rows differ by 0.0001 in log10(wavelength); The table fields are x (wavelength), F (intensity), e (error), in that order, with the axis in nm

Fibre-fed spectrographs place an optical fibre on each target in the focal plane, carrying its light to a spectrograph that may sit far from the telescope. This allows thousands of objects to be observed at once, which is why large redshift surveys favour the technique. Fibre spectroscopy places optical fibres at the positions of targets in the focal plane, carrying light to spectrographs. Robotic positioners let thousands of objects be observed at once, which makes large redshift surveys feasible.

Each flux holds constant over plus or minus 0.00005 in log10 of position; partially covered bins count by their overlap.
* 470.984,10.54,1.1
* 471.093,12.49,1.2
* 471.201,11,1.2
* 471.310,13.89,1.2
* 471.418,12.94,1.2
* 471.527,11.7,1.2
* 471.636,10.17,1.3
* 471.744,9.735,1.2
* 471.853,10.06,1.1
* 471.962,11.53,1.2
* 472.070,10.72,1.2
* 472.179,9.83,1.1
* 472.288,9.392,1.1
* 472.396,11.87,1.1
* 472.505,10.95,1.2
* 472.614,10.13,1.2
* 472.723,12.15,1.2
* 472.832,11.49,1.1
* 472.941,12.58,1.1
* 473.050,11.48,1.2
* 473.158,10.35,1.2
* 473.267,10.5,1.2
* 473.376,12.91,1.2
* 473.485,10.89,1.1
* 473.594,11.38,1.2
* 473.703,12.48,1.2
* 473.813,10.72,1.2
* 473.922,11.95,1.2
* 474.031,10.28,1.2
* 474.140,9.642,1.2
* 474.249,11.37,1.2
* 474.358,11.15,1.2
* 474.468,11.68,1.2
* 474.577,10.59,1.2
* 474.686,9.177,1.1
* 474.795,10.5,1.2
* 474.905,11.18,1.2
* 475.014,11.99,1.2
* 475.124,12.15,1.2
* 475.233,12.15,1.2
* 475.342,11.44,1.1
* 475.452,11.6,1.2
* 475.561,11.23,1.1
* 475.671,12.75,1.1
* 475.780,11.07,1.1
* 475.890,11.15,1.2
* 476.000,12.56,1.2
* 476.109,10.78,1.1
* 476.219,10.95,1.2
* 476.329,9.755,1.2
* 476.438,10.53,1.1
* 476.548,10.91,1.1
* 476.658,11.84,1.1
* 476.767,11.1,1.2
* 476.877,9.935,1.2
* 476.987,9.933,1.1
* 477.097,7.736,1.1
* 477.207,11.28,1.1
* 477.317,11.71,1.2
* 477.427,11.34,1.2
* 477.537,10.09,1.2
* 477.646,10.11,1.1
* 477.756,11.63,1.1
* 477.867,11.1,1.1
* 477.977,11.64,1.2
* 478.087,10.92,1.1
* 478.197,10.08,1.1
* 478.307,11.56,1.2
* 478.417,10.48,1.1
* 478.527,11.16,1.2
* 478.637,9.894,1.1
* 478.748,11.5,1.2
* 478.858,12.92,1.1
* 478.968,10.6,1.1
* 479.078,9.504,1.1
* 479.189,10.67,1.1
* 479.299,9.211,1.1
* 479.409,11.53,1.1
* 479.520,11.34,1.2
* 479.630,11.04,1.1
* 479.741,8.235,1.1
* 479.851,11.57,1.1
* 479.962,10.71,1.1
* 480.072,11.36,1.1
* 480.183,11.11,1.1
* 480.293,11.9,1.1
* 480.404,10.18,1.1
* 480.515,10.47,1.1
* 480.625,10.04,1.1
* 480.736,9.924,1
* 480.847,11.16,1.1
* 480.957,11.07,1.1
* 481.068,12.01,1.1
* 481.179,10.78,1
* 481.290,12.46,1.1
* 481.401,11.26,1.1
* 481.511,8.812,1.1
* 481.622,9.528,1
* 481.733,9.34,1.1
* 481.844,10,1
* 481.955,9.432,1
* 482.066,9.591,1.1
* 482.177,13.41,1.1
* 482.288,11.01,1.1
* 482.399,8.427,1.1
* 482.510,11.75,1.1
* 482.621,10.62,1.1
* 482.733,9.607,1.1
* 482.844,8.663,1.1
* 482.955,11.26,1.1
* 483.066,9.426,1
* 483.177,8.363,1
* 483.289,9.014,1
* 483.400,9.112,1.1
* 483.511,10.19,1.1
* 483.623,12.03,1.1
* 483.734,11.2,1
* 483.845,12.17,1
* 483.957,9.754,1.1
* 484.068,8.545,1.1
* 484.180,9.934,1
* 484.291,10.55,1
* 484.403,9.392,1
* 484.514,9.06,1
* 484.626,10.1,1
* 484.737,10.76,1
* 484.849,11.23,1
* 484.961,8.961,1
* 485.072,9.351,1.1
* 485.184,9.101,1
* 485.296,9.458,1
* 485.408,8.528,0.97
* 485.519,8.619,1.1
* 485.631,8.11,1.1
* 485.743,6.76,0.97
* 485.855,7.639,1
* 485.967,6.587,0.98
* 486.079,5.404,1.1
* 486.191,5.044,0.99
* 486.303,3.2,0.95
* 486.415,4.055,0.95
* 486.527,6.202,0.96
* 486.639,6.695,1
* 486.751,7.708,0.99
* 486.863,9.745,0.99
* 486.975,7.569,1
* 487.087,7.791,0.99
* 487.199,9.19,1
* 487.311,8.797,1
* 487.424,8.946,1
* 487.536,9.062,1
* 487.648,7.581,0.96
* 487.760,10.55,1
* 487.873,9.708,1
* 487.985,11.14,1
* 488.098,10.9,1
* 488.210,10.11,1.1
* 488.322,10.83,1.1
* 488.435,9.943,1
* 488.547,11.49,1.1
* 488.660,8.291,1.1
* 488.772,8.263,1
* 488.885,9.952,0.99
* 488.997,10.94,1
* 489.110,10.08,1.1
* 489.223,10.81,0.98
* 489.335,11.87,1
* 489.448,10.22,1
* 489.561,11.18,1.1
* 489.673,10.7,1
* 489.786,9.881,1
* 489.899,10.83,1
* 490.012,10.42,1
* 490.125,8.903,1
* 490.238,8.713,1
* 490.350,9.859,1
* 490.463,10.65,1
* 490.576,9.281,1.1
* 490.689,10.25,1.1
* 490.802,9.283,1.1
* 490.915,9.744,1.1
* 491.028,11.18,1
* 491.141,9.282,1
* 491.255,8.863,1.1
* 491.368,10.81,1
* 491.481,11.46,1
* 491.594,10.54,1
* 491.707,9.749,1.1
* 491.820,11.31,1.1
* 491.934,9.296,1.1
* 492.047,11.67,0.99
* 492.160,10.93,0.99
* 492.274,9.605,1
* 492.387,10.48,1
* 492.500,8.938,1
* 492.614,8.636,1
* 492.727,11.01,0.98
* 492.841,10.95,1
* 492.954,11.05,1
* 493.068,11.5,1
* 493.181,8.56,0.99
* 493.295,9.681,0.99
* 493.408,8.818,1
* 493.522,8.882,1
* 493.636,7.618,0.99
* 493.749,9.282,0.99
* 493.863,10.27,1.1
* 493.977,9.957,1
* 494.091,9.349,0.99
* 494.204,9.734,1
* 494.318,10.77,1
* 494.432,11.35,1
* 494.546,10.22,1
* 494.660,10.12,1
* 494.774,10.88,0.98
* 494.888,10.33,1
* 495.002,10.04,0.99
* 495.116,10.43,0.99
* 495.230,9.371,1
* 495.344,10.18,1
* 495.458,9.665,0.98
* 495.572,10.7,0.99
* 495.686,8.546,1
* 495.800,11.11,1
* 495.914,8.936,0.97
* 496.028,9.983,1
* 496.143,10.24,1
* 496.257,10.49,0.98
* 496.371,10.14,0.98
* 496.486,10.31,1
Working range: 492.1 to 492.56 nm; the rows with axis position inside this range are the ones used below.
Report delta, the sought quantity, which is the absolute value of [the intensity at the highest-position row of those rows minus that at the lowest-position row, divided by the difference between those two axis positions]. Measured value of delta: 5.9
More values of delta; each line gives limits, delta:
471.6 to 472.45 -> 2.2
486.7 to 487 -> 0.6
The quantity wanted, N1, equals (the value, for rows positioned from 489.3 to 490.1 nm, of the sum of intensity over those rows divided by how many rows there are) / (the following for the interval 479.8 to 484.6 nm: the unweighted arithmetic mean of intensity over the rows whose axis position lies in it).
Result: 1.03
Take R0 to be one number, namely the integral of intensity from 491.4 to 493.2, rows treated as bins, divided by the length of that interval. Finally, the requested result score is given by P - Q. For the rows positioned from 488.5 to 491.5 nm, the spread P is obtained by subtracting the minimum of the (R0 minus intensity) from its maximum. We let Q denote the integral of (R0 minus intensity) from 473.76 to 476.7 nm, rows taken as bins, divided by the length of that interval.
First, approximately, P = 3.6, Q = -0.75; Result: 4.4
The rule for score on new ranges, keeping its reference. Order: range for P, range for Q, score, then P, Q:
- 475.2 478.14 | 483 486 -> 4.0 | 5.0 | 0.97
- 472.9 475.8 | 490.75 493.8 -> 3.3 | 3.7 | 0.43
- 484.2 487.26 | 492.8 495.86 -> 7.6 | 8.0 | 0.43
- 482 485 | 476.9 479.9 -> 5.3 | 5.0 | -0.28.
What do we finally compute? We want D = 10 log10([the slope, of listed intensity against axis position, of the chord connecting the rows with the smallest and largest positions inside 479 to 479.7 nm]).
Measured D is 4.4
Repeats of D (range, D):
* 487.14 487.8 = 3.8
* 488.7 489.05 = 10.8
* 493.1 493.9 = 4.0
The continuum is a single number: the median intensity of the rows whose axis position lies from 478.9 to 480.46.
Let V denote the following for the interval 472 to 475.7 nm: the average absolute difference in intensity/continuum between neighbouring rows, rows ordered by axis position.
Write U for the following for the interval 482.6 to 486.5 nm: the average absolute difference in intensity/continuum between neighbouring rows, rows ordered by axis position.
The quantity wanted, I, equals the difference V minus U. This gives 0.00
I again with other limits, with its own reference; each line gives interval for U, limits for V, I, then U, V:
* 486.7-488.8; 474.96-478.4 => -0.02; 0.105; 0.082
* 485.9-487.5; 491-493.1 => 0.00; 0.101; 0.104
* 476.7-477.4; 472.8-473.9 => -0.02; 0.135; 0.115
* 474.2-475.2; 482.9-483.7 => 0.03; 0.072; 0.101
